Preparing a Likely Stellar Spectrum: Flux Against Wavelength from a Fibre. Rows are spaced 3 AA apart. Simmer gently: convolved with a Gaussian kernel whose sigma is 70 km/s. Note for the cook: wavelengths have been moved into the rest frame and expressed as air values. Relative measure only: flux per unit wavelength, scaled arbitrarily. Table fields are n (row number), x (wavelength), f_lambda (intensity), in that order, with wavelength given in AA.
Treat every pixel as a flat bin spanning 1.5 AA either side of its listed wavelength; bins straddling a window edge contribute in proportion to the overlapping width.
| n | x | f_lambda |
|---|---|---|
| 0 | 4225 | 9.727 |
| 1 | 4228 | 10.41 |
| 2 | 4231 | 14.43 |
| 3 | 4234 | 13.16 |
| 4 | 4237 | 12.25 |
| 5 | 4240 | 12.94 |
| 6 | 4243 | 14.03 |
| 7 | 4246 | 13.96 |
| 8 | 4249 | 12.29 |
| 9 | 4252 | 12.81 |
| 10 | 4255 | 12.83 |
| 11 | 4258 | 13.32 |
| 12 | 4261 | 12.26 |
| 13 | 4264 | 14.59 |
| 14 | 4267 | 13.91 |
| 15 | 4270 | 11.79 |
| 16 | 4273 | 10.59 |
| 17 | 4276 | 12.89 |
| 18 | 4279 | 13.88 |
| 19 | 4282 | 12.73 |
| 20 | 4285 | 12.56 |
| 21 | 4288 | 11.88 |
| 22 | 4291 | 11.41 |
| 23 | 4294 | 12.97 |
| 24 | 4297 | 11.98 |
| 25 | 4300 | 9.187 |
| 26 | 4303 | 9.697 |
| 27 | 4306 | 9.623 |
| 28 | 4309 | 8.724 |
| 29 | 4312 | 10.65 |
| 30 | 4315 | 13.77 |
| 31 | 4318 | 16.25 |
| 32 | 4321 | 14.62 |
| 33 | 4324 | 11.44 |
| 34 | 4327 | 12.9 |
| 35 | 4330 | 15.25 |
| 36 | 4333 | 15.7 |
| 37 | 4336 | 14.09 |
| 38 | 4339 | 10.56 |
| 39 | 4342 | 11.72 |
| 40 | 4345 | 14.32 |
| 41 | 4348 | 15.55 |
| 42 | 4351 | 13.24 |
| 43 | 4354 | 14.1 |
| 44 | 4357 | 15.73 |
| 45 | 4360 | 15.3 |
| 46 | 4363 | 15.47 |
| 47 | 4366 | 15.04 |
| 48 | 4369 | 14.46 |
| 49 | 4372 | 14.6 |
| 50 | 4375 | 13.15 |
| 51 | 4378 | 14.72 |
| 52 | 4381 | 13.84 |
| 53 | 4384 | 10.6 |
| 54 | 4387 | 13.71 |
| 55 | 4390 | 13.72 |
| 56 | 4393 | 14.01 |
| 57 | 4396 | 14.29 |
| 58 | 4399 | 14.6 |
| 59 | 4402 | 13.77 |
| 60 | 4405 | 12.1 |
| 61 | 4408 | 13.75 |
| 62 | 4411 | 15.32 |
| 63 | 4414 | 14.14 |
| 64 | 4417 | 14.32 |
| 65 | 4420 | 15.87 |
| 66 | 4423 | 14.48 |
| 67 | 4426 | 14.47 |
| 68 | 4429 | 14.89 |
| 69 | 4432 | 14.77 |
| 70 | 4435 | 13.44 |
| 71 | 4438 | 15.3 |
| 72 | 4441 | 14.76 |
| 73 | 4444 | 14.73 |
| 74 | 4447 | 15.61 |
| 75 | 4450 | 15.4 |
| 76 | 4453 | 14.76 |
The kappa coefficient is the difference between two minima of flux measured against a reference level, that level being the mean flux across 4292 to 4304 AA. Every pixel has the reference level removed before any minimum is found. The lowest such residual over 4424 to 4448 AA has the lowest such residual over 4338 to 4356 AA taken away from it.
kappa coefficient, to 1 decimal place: 2.9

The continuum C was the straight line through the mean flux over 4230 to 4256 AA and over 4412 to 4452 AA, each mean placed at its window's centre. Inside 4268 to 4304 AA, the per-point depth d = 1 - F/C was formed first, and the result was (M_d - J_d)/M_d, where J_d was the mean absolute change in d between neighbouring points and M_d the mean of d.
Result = 0.3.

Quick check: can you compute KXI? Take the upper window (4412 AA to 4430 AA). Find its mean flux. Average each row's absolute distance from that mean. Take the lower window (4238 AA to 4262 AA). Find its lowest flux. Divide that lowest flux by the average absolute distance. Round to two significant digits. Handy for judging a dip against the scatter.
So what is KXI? 27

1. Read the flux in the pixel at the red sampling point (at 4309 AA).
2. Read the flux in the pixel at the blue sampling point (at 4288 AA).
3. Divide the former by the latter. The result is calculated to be 0.73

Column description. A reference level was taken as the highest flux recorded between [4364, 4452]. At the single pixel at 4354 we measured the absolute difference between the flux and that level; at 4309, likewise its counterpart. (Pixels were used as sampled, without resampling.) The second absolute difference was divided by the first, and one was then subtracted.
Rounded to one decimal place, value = 3.0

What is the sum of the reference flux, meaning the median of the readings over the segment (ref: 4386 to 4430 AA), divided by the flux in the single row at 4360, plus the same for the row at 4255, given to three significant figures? 2.05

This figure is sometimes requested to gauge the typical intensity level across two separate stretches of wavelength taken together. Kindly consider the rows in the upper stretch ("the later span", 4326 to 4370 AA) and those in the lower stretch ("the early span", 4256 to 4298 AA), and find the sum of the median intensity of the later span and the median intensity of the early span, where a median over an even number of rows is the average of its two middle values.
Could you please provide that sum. 27.1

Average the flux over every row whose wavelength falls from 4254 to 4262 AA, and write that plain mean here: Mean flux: 12.8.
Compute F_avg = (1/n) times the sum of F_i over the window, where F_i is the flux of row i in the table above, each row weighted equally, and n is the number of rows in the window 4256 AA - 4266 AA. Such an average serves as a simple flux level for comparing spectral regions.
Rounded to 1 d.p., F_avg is 13.4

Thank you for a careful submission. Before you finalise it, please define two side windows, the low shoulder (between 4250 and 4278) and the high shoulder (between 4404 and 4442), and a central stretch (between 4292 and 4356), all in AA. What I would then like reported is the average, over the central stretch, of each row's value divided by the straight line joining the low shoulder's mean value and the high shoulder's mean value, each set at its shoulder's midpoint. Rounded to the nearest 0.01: 0.95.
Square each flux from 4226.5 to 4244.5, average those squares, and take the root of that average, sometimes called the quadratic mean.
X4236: 12.9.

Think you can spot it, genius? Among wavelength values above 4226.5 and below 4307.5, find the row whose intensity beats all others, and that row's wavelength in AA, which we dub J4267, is 4264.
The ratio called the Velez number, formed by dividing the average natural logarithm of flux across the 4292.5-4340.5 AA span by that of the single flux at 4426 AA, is 0.933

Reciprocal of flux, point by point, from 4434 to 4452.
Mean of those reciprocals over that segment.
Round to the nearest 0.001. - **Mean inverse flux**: 0.067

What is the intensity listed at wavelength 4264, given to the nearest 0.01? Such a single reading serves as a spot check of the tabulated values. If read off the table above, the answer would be 14.59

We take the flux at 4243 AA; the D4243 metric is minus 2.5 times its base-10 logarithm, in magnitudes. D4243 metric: -2.87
